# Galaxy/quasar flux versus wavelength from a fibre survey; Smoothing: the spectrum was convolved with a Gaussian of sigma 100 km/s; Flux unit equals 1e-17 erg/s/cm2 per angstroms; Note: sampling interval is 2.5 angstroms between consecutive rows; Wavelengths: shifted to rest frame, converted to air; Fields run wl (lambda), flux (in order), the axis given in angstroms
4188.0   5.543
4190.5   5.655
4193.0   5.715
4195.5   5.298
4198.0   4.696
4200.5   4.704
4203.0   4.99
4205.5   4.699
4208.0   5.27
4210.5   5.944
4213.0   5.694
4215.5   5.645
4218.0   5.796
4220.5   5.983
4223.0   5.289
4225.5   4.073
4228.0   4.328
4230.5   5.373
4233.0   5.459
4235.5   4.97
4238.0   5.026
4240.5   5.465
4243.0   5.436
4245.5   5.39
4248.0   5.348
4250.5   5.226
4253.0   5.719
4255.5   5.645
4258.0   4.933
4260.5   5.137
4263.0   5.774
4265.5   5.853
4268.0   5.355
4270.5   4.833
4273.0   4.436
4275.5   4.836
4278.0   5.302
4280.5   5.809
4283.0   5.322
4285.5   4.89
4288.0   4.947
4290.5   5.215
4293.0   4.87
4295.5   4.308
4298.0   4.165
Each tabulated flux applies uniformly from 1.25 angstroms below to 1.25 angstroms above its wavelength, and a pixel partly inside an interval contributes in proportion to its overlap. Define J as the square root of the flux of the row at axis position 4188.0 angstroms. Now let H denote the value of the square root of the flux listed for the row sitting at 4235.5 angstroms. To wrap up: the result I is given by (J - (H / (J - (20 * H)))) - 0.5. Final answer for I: 1.91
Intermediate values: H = 2.23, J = 2.35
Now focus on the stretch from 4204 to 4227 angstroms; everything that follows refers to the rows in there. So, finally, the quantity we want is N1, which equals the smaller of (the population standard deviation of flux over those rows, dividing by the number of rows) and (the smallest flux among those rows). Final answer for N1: 0.6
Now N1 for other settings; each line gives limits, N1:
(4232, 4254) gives 0.2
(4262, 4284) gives 0.5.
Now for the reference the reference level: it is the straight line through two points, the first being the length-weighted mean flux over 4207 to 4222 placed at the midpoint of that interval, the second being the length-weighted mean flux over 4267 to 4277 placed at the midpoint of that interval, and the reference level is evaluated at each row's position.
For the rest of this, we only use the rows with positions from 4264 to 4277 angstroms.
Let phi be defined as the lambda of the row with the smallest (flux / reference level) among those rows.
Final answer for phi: 4273.0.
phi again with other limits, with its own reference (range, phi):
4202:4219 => 4205.5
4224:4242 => 4225.5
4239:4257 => 4250.5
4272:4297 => 4273.0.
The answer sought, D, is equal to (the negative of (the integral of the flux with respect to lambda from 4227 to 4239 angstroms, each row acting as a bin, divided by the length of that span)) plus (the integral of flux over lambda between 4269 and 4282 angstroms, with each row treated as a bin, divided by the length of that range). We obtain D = 0.01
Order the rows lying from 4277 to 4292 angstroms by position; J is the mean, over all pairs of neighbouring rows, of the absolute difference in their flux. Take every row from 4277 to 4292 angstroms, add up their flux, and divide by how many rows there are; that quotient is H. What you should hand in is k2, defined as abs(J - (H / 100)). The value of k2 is 0.30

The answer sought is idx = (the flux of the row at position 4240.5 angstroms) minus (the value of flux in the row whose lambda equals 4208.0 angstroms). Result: 0.2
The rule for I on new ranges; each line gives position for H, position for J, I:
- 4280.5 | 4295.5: 1.63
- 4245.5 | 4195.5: 1.85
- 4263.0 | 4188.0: 1.91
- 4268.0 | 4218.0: 1.96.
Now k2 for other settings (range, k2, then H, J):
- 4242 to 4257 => 0.10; 5.46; 0.16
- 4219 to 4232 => 0.75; 5.01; 0.80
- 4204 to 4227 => 0.42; 5.38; 0.47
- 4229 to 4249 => 0.12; 5.31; 0.17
